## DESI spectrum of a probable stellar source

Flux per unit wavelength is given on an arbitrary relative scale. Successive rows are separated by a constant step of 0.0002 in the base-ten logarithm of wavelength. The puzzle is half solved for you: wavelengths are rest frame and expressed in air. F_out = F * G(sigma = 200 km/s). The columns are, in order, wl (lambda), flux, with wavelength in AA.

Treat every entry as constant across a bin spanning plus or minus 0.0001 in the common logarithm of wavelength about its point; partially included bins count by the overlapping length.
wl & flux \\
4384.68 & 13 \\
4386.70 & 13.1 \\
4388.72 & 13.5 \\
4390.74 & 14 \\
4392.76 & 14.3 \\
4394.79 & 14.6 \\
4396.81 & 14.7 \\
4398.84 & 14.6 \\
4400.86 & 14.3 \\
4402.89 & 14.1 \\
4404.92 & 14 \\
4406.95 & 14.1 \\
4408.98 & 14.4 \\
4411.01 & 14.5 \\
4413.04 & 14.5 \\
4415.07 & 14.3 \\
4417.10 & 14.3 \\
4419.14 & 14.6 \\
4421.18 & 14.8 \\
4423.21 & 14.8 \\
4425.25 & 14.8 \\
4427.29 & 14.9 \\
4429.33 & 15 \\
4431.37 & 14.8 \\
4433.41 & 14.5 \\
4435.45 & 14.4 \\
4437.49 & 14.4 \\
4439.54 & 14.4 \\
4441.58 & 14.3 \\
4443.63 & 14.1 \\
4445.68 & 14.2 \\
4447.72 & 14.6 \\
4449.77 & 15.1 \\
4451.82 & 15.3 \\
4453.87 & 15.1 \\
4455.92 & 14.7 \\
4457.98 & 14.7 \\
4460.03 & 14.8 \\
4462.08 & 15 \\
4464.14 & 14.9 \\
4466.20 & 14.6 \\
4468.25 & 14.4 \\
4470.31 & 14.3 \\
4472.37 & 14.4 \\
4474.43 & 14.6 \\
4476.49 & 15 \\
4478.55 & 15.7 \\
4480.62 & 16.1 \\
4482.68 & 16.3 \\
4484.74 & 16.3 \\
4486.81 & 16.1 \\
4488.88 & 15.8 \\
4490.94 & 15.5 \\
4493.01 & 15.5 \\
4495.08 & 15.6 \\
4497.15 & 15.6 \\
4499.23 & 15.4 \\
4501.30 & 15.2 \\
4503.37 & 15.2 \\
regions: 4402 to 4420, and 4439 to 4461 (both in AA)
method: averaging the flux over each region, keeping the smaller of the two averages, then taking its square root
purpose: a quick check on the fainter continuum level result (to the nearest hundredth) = 3.78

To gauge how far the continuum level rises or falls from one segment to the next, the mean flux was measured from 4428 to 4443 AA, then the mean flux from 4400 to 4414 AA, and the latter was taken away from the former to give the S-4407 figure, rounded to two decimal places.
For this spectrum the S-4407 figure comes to 0.27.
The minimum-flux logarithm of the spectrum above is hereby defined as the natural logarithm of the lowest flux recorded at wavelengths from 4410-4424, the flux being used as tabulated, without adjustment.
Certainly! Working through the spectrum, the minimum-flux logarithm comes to 2.66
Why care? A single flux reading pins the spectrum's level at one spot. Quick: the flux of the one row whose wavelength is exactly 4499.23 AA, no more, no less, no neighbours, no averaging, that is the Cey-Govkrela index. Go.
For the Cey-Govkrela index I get 15.4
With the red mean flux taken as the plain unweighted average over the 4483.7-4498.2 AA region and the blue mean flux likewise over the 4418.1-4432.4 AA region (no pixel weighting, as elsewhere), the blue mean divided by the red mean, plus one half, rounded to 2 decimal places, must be 1.44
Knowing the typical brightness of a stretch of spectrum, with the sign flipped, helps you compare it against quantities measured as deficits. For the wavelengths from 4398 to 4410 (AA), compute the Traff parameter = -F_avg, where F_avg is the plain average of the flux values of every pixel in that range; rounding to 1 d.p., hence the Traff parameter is -14.2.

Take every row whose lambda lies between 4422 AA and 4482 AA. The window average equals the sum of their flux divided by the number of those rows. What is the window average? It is 14.8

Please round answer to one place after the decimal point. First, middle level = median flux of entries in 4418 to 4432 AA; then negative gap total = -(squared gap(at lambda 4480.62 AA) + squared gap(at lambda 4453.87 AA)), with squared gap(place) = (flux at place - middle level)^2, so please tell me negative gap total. -1.8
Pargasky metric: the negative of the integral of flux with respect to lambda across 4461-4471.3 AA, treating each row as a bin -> -151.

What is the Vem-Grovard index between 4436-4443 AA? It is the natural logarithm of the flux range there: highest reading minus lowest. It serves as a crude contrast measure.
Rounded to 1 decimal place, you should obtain -2.3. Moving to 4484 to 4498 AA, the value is -0.2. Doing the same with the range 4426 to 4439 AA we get -0.5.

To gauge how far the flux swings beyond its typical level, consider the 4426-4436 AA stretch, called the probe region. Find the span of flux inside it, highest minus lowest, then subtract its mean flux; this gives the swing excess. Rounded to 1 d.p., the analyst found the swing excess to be -14.1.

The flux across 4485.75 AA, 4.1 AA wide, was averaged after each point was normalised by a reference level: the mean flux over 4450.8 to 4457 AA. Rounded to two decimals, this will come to 1.08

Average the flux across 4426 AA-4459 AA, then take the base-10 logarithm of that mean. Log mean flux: 1.166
